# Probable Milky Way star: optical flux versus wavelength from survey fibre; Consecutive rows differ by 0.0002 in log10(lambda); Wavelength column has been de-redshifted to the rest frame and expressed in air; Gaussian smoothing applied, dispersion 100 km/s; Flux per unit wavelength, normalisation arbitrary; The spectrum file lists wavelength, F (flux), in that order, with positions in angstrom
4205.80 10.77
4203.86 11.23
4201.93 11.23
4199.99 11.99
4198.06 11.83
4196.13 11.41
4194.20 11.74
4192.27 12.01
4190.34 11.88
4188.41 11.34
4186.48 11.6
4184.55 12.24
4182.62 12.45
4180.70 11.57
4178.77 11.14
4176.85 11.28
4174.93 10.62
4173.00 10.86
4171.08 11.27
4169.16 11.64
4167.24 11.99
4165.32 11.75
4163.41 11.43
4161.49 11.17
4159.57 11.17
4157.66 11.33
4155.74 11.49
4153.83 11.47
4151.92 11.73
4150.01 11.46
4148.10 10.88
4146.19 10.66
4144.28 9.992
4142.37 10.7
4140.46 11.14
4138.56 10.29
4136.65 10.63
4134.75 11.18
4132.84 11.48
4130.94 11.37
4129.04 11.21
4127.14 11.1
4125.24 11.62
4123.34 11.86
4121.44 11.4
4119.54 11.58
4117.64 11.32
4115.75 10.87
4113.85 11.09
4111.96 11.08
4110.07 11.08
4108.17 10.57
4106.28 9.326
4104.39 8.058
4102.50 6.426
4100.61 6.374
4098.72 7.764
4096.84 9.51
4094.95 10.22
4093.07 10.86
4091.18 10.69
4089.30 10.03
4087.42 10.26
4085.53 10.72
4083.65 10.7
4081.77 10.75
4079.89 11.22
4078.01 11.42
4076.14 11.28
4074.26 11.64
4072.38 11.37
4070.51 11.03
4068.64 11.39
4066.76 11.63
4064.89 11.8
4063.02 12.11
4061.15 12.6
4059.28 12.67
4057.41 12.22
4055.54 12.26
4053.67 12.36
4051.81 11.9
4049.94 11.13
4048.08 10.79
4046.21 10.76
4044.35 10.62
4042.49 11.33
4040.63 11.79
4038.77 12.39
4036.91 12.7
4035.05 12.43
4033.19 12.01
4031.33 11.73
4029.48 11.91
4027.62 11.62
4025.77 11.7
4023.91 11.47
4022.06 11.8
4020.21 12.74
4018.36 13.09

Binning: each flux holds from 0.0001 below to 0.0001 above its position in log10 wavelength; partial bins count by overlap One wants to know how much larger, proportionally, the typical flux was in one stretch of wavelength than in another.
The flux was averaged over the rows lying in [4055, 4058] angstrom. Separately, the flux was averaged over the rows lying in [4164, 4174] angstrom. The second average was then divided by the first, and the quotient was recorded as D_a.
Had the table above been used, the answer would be 0.940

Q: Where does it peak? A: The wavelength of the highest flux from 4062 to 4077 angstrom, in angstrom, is 4063.02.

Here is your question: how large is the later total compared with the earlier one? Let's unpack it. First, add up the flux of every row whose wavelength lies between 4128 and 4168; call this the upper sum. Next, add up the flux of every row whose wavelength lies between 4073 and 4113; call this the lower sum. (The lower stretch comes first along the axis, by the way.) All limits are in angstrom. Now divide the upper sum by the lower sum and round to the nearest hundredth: 1.12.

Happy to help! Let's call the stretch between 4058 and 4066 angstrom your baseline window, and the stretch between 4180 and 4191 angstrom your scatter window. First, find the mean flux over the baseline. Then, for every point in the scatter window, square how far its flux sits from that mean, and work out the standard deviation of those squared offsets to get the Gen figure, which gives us 0.3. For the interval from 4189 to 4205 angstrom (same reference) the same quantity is 0.4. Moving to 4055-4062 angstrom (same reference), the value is 0.1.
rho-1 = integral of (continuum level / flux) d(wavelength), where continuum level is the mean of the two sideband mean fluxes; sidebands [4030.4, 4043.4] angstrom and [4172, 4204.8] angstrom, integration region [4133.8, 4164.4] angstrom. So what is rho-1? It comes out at 33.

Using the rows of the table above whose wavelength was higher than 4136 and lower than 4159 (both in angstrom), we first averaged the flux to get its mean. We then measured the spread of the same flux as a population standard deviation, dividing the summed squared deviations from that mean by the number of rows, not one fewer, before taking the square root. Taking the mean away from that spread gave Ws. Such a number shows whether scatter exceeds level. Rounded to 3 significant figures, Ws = -10.5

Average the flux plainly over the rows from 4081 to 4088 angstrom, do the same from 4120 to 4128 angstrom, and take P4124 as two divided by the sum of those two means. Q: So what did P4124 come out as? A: 0.0905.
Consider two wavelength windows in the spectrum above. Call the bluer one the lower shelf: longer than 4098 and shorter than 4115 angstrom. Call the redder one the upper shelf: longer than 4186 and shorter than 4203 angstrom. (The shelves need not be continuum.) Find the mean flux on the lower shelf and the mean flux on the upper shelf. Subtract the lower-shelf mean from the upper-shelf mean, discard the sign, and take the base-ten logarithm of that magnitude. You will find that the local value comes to 0.41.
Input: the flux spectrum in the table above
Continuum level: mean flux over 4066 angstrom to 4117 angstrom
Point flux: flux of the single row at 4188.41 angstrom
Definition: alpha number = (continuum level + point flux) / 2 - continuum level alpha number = 0.53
